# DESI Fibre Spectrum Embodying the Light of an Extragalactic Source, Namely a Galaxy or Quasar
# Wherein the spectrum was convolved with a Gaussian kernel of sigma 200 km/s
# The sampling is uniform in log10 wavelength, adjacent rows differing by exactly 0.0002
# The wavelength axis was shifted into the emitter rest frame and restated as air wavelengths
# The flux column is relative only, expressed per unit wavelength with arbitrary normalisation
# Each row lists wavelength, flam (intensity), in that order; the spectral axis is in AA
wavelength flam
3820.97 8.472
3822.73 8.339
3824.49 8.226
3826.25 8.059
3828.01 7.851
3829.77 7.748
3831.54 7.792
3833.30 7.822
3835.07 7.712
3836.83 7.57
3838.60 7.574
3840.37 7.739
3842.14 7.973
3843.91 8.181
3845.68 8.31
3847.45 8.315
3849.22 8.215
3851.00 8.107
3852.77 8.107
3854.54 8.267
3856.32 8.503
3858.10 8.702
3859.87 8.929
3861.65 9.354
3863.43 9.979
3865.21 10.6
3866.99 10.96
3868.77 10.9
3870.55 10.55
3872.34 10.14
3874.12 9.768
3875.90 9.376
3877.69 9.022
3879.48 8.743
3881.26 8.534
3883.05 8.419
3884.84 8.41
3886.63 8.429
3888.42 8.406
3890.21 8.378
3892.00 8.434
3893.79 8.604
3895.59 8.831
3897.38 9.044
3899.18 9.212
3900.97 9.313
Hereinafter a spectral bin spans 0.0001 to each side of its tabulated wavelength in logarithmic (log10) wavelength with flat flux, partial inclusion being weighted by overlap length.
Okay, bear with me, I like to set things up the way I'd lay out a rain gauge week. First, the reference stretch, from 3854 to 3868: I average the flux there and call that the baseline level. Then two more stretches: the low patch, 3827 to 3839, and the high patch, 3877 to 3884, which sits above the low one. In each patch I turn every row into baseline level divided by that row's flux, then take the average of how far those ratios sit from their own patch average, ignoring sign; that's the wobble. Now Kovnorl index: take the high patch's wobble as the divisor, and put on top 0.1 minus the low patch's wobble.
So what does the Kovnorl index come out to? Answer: 3.4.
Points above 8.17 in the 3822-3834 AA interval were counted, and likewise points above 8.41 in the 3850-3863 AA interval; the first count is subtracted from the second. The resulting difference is 2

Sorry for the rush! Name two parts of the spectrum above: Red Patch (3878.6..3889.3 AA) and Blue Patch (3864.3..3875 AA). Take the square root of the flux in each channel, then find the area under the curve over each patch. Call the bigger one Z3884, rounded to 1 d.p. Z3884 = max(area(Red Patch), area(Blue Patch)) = 34.6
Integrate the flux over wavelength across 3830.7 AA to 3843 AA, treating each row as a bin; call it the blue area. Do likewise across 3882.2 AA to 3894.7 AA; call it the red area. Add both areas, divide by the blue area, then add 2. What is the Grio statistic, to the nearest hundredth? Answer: 4.11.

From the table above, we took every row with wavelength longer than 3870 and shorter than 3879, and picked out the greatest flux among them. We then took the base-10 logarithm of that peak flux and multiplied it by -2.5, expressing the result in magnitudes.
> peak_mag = -2.6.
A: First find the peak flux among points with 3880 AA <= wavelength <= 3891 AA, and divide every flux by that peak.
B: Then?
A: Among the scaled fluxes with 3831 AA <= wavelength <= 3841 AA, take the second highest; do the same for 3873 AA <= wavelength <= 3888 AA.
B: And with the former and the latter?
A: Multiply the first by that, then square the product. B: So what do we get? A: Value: 1.01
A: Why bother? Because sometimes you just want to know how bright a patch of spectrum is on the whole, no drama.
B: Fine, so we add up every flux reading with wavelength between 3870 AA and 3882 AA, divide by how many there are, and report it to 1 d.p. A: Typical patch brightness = 9.4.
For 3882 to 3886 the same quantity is 8.4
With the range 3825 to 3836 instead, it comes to 7.8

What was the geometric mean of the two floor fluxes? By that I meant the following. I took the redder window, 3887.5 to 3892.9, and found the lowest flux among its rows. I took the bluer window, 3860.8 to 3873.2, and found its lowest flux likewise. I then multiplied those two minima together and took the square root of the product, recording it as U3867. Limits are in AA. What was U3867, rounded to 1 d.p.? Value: 8.9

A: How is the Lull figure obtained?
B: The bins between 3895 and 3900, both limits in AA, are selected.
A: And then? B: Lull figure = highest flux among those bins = 9.212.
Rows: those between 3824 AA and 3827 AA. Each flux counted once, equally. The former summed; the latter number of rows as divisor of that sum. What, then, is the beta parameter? 8.1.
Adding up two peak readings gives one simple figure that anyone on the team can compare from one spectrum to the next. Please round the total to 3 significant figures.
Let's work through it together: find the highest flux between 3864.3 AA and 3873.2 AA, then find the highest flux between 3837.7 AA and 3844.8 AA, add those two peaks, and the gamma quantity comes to 19.1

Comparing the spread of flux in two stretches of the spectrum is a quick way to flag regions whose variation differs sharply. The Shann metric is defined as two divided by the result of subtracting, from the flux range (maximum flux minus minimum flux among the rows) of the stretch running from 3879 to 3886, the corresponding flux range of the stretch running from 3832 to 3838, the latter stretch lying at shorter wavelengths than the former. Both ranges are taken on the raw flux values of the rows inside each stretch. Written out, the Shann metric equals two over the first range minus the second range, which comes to 25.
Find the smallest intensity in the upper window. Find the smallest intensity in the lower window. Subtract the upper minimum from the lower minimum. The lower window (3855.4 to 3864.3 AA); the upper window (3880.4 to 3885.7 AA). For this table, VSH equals 0.09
